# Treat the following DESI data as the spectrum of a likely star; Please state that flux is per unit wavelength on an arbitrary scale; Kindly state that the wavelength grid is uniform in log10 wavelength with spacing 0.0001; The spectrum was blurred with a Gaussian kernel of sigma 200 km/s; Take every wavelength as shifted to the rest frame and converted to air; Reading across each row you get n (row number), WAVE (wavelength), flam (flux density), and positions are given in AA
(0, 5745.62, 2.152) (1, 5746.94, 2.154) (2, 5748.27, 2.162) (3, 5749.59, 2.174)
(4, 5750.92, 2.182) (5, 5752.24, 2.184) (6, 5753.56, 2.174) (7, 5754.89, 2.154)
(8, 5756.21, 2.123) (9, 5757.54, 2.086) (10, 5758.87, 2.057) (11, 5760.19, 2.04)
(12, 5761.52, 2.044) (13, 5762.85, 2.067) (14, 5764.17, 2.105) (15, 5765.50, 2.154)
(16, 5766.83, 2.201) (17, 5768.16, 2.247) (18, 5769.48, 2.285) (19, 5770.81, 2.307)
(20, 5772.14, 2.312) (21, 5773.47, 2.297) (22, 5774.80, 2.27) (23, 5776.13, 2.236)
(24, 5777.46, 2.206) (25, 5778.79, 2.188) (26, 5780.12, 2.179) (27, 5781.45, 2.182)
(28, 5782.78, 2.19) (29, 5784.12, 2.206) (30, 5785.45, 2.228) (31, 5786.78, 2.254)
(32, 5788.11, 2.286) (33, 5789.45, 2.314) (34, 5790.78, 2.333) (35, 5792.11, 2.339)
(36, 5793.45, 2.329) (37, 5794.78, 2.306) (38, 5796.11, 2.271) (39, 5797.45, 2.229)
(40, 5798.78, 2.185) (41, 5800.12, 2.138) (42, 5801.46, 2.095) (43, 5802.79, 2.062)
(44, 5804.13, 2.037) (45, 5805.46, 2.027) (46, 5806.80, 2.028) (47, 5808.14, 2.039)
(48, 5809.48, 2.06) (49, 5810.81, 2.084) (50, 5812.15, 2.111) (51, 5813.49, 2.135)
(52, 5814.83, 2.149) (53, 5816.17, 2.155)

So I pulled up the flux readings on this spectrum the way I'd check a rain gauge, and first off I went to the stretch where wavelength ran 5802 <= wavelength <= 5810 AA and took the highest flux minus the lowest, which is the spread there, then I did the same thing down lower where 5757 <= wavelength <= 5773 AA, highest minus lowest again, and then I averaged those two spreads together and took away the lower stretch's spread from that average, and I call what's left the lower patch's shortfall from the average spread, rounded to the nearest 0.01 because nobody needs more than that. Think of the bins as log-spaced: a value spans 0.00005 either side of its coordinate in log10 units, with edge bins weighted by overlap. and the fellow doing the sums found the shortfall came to -0.12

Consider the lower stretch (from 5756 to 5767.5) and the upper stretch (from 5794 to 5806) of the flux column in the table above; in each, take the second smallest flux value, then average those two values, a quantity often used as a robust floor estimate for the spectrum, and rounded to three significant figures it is 2.04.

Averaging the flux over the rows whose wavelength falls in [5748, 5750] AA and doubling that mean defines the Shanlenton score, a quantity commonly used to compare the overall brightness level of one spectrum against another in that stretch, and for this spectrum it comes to 4.34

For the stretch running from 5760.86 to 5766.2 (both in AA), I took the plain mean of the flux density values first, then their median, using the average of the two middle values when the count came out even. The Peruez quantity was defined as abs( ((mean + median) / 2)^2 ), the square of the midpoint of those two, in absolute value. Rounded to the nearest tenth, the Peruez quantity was 4.4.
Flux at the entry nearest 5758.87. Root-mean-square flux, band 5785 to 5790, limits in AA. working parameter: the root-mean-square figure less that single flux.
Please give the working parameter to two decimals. 0.21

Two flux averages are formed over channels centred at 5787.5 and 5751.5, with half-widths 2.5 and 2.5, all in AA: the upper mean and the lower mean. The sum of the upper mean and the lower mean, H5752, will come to 4.45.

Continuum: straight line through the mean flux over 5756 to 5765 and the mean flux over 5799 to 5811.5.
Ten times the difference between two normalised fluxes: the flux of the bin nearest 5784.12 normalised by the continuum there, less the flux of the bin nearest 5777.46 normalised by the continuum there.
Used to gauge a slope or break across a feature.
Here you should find 0.0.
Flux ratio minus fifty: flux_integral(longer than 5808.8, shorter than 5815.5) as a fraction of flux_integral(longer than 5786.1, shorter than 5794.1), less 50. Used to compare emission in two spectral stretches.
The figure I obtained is -49.2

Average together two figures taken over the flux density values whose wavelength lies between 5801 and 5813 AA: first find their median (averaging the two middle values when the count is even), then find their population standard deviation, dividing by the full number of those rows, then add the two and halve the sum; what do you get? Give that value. 1.04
